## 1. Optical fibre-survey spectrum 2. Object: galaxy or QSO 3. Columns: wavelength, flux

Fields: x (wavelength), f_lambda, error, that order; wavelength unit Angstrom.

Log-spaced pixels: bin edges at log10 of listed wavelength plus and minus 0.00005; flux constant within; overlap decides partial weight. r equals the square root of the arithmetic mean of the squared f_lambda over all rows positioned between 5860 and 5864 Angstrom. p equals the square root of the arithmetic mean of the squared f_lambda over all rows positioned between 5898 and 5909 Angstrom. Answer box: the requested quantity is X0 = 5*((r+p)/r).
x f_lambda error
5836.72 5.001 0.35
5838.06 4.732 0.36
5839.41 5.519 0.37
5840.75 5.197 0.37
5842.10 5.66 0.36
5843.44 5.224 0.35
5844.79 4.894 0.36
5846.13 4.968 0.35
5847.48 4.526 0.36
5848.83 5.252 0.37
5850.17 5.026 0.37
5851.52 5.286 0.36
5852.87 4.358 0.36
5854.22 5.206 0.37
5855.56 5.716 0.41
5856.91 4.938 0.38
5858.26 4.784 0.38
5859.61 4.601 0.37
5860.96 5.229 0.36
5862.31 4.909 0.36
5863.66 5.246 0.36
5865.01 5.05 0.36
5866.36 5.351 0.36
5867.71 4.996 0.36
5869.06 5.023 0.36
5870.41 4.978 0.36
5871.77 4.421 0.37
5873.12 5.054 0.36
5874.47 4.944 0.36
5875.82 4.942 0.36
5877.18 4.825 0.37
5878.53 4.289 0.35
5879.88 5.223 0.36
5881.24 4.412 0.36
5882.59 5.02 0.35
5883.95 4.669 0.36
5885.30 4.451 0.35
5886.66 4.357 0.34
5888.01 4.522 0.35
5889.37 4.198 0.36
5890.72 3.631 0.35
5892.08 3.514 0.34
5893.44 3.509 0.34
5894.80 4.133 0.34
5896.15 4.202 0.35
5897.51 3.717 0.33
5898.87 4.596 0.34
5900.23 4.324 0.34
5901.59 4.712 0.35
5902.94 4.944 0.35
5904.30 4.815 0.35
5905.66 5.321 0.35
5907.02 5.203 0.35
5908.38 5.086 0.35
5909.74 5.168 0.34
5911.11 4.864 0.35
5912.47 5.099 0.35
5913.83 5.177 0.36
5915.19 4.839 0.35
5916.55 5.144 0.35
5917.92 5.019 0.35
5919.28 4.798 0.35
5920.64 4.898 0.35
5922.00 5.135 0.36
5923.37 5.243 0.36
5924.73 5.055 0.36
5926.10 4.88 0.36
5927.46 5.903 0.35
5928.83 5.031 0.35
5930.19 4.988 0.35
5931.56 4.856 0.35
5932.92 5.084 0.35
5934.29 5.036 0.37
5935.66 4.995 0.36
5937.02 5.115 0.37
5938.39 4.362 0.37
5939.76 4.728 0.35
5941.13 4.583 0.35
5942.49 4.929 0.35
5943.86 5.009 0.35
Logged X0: 9.8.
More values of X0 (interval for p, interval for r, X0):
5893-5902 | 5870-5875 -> 9.3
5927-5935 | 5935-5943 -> 10.4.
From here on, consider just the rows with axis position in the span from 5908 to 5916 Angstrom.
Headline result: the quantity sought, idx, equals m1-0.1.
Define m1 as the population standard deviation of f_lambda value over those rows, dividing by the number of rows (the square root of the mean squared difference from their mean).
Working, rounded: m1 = 0.14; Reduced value 0.04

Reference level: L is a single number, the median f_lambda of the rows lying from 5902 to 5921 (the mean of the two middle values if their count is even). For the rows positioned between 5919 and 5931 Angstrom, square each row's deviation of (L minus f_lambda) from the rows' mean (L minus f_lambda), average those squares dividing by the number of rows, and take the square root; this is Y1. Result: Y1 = 0.31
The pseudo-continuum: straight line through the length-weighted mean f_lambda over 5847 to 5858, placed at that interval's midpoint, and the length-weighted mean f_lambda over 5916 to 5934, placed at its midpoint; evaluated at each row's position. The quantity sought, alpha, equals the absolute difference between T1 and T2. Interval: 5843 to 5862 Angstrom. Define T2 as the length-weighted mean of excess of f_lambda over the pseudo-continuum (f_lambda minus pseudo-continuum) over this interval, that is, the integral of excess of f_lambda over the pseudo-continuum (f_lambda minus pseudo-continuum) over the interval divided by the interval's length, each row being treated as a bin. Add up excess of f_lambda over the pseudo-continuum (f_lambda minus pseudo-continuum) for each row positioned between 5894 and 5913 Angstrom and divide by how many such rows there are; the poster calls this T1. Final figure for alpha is 0.30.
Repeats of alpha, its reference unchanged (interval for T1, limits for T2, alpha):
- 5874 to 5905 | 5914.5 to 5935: 0.61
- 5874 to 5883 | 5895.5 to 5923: 0.03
